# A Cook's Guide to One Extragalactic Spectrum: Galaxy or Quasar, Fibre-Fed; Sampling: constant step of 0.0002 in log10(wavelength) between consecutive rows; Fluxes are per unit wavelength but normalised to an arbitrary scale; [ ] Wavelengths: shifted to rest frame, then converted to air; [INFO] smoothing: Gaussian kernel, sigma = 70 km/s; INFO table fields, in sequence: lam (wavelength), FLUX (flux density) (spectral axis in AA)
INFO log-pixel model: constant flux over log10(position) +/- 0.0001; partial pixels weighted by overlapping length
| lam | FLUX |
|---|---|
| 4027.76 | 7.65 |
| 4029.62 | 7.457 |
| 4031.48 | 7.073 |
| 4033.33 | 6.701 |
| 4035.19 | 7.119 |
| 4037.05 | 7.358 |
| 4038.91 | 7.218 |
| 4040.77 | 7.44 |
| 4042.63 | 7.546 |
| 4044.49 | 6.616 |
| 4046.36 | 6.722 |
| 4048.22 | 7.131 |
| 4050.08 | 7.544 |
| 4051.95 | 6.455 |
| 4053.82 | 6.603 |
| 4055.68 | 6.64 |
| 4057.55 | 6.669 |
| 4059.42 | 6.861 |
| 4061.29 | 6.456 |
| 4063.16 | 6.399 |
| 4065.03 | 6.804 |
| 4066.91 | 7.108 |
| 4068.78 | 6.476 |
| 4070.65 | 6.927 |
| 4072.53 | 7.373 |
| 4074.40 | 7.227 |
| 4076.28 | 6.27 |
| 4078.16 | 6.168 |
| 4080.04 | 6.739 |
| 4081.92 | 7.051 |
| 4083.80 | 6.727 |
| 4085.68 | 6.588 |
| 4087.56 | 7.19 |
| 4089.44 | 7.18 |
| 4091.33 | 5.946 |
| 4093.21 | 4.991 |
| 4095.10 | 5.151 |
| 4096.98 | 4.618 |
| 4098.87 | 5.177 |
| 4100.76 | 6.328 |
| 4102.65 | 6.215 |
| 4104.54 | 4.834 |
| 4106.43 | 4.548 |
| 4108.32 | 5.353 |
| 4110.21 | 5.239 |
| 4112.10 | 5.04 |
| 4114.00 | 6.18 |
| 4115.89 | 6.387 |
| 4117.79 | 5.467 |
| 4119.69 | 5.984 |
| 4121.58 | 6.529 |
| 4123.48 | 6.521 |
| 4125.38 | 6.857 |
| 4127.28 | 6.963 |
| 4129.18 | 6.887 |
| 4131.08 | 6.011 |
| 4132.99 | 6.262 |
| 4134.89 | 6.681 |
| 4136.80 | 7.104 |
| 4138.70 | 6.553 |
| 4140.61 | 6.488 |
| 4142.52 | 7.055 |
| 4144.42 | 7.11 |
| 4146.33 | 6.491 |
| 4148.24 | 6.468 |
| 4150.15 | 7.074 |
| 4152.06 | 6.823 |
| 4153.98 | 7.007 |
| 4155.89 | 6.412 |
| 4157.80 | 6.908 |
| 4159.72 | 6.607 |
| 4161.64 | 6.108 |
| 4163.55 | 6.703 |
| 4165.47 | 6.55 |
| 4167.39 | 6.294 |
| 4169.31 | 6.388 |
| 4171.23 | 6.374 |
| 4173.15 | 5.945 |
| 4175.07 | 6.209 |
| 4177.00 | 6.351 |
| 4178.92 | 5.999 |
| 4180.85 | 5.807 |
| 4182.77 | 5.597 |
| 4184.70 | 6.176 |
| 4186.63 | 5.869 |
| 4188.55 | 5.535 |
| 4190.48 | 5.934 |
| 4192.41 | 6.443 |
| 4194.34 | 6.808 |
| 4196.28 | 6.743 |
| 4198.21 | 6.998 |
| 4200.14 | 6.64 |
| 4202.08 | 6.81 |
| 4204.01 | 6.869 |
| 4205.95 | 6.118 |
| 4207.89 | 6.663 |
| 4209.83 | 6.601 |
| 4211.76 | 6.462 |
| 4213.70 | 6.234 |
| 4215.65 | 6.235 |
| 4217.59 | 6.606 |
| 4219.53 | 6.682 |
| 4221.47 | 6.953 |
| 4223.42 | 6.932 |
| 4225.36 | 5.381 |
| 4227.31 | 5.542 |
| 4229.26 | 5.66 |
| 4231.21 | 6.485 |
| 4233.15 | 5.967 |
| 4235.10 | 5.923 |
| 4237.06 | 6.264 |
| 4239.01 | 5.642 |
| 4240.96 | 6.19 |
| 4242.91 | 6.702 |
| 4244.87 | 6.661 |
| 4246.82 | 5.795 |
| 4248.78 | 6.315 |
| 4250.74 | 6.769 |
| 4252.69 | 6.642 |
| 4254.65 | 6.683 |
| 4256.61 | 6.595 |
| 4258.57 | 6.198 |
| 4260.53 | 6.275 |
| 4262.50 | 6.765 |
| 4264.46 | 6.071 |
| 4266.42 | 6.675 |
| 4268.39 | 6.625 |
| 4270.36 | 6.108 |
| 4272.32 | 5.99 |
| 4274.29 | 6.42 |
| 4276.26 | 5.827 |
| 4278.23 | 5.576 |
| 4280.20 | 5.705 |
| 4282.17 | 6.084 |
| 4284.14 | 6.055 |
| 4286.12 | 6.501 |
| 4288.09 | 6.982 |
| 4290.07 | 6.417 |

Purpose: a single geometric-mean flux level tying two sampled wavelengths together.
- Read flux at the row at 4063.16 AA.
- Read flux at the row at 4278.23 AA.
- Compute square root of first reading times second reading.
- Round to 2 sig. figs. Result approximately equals 6.0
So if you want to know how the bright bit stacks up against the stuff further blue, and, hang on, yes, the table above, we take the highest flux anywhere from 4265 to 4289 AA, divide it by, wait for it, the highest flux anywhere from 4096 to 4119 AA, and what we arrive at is 1.09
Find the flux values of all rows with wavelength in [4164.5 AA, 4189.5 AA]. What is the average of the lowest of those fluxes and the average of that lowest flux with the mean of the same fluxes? 5.7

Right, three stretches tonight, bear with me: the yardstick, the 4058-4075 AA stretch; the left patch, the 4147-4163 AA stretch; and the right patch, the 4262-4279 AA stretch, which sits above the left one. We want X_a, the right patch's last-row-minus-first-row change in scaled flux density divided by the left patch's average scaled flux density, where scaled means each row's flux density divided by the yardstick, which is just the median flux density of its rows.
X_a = -0.18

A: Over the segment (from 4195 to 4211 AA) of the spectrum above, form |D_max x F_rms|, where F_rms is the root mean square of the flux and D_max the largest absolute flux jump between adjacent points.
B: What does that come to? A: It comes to 5.0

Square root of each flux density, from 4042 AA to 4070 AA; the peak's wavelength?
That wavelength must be 4042.63 AA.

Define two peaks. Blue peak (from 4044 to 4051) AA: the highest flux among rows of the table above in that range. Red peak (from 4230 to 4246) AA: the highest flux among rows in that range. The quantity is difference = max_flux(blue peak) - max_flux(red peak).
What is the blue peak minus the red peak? 0.84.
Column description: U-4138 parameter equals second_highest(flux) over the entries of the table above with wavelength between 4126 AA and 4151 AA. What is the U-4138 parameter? 7.104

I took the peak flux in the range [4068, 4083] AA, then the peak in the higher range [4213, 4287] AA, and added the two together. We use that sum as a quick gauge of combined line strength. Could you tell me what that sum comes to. 14.3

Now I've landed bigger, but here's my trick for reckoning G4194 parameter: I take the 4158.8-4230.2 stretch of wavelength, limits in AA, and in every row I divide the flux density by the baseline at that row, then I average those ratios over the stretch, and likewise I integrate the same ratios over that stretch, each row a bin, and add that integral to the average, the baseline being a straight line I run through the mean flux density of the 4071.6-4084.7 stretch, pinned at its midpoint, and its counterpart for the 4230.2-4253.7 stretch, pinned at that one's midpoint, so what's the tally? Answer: 71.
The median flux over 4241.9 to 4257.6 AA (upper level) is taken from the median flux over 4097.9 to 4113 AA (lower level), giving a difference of -1.4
